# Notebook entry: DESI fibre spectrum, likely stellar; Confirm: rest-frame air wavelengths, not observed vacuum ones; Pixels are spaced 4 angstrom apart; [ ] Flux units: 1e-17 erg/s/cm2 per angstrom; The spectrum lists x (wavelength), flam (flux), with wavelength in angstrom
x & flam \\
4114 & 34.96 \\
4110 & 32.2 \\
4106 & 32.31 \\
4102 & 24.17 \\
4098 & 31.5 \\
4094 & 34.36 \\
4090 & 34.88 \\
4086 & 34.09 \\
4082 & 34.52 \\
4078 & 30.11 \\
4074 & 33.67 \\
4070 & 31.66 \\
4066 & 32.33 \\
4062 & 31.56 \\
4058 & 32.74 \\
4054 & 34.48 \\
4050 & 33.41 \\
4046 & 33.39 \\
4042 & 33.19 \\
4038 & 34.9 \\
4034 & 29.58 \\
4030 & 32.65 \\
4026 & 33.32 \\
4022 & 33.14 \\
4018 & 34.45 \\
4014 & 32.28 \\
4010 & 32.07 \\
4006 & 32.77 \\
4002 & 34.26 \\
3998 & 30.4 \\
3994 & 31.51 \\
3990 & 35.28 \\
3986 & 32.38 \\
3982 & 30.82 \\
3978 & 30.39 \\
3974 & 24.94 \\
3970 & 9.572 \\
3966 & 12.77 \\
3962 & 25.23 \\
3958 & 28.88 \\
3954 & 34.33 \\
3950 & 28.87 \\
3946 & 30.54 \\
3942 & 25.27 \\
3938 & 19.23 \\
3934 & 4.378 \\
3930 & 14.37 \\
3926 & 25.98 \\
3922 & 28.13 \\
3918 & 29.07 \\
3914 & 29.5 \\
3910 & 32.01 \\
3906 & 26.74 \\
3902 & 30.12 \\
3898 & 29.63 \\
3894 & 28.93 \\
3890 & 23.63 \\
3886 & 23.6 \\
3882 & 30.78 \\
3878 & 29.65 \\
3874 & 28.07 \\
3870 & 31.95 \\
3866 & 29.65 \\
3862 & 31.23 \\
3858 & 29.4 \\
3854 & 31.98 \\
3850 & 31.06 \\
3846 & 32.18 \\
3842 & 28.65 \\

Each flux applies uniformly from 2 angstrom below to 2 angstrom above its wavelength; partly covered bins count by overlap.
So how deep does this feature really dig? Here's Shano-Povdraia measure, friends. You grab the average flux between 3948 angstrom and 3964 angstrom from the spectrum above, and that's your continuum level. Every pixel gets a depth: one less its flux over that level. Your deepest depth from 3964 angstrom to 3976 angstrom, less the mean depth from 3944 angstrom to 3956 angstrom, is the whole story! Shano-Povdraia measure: 0.74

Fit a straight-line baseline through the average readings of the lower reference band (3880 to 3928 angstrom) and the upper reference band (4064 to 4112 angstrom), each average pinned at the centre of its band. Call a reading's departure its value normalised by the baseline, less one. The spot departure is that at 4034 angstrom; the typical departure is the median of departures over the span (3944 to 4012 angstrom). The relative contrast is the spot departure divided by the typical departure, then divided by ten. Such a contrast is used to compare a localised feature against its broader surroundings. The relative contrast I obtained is -0.14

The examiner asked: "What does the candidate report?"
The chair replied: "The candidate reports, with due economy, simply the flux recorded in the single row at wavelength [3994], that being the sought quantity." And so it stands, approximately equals 31.51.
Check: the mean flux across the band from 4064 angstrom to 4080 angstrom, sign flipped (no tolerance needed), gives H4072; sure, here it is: -32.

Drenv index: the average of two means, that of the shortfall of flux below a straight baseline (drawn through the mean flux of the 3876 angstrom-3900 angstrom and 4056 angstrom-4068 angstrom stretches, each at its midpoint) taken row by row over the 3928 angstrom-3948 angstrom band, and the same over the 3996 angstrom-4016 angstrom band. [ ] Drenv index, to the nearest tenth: 4.3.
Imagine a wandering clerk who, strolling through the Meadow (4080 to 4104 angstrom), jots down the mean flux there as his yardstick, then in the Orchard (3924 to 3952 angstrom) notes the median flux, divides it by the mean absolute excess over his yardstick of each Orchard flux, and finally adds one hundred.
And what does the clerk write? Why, 102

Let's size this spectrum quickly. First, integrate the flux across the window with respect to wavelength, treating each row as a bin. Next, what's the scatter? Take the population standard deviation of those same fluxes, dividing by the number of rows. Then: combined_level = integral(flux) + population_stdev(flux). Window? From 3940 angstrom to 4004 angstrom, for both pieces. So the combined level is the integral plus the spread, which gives 1789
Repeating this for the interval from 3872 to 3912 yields 1135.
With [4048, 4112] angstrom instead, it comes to 2074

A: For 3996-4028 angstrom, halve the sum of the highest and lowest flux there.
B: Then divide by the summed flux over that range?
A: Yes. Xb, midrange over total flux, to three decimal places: 0.123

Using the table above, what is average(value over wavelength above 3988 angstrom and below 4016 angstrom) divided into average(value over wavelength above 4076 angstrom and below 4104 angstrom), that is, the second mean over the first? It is 0.98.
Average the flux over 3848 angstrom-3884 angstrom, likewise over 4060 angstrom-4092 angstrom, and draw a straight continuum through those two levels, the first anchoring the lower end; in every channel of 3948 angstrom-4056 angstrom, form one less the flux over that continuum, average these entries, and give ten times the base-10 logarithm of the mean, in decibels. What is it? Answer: -12.8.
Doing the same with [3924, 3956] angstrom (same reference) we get -5.7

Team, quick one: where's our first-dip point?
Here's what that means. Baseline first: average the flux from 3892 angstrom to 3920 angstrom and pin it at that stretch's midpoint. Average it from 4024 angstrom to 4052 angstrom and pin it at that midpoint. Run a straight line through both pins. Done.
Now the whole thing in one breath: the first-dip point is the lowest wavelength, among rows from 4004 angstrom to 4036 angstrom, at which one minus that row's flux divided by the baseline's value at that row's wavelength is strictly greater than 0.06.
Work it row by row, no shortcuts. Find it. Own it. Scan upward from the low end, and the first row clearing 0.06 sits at 4034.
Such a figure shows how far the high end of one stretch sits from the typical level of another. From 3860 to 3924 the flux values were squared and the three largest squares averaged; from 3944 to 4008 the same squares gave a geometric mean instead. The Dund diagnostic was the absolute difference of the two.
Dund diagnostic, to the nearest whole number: 281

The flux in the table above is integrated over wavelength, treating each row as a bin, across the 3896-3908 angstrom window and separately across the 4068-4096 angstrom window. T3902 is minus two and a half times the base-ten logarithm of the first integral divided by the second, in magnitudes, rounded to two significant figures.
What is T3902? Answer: 1.1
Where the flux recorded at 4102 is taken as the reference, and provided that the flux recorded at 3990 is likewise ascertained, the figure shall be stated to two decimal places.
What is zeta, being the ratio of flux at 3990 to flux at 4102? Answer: 1.46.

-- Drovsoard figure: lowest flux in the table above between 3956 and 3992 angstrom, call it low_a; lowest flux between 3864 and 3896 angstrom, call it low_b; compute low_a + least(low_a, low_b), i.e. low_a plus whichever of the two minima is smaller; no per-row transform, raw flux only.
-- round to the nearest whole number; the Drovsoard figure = 19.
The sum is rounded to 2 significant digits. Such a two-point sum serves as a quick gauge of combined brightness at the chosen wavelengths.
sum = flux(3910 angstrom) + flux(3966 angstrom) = 45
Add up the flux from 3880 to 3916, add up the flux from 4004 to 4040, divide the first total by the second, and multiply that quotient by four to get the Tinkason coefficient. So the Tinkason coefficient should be 3.45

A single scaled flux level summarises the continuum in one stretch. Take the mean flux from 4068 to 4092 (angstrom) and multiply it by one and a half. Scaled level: 50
